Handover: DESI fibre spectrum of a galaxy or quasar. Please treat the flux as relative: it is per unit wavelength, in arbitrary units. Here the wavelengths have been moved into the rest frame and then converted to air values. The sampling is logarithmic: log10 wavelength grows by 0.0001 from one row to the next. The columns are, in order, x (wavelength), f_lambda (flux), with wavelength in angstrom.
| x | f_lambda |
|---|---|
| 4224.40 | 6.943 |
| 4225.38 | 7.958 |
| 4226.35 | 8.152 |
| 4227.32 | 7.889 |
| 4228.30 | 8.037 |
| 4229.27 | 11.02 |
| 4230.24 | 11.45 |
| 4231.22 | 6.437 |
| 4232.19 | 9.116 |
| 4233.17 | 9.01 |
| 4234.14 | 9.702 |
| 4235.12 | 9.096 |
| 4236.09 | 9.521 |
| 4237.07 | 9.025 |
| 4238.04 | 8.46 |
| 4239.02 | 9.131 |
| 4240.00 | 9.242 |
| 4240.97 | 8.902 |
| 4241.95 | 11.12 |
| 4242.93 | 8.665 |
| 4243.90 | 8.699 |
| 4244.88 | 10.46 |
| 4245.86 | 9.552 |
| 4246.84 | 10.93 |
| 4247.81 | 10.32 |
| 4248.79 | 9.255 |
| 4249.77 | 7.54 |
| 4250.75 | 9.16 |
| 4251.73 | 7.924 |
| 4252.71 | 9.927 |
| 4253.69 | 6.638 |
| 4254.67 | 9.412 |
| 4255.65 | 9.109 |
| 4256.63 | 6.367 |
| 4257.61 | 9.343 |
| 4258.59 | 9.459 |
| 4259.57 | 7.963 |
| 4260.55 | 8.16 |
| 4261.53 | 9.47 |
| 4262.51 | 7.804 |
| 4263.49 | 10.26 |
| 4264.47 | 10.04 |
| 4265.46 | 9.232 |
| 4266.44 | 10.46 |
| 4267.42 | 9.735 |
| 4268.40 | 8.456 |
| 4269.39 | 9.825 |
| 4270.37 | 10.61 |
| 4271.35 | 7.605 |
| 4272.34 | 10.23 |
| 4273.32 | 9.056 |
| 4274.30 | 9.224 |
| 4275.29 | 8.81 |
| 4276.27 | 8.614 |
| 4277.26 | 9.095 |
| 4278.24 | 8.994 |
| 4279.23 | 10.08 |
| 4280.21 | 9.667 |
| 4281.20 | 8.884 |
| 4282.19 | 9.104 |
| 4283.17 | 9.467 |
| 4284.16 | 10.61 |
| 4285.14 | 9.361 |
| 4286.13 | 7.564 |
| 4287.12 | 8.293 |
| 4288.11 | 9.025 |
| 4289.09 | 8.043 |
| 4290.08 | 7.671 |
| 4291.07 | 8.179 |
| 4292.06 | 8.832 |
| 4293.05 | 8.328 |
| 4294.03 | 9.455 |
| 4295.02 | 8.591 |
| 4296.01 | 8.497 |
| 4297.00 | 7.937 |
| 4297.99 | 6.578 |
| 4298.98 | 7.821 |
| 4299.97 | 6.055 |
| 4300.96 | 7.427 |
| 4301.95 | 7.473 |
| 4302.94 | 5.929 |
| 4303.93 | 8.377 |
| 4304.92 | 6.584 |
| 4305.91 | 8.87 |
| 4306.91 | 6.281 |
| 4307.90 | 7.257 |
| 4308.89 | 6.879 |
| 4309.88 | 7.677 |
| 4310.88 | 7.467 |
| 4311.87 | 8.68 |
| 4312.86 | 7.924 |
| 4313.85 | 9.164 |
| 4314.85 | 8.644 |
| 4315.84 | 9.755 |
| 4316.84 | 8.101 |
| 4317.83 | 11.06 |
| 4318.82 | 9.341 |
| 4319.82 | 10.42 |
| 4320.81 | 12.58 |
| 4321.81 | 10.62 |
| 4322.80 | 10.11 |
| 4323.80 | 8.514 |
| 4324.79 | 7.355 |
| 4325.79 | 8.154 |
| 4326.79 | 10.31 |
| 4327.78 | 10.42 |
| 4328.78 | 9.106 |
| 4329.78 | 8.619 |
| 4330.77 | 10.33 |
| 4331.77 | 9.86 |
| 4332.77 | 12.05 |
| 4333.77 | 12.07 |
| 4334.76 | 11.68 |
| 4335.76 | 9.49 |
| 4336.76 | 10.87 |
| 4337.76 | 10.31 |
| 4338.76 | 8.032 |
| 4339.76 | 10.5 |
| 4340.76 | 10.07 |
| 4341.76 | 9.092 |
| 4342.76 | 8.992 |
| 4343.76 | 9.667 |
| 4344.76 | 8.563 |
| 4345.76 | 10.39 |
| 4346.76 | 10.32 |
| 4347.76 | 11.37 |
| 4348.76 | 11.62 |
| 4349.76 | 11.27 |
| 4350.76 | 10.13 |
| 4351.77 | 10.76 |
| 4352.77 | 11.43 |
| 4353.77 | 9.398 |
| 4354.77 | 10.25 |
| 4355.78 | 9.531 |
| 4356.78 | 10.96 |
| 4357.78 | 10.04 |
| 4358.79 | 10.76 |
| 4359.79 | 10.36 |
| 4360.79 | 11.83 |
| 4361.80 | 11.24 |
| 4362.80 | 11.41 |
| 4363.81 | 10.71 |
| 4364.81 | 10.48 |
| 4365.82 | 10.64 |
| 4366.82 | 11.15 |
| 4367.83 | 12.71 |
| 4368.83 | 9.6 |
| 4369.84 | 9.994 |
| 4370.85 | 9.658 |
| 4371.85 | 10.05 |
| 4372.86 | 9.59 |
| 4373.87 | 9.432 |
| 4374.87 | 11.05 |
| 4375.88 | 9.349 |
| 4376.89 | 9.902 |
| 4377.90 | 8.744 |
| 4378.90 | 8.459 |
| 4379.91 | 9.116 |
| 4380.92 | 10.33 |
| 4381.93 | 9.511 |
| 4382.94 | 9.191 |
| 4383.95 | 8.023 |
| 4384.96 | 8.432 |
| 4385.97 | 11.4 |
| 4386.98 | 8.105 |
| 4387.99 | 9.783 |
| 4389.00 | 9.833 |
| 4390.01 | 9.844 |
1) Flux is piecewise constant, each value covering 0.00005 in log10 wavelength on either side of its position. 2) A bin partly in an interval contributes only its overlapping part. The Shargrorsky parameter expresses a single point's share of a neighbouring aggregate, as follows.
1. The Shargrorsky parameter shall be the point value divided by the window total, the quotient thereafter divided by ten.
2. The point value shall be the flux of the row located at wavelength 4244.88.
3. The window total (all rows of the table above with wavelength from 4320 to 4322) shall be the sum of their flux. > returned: 0.045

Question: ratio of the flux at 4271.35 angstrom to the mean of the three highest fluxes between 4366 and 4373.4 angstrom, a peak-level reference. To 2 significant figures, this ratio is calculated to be 0.67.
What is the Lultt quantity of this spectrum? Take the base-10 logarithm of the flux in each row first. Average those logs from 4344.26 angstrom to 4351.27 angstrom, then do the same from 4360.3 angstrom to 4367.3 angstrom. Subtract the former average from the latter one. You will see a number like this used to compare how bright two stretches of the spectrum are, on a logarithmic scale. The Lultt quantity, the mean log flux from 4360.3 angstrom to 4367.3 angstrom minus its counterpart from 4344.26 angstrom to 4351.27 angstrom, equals 0.023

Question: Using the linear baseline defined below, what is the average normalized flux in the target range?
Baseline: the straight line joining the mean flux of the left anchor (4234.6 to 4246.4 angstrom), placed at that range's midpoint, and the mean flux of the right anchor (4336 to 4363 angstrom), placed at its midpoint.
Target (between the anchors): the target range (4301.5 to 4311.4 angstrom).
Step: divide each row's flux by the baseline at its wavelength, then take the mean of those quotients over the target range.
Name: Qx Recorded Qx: 0.73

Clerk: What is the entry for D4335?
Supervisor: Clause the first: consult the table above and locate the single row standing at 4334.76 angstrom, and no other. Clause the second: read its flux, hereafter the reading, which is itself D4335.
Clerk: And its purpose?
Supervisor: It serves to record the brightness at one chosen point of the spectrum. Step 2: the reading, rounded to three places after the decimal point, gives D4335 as 11.680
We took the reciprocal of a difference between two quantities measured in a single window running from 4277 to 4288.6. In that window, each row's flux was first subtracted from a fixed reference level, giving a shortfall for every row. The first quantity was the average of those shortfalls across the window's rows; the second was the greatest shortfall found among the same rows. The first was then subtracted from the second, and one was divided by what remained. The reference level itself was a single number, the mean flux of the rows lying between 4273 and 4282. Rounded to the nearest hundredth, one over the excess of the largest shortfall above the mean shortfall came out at 0.62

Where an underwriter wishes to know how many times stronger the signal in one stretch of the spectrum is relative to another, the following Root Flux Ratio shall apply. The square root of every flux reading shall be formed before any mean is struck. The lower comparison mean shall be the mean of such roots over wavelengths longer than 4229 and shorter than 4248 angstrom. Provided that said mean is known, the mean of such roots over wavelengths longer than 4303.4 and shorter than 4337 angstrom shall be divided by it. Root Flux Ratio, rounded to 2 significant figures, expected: 0.99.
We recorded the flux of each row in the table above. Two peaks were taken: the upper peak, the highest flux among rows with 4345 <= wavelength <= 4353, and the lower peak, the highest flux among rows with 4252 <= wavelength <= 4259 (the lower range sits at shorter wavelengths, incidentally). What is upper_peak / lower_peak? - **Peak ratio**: 1.17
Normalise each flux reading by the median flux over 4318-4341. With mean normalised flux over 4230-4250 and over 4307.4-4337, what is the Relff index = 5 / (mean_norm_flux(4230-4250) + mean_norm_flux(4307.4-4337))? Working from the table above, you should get 2.74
